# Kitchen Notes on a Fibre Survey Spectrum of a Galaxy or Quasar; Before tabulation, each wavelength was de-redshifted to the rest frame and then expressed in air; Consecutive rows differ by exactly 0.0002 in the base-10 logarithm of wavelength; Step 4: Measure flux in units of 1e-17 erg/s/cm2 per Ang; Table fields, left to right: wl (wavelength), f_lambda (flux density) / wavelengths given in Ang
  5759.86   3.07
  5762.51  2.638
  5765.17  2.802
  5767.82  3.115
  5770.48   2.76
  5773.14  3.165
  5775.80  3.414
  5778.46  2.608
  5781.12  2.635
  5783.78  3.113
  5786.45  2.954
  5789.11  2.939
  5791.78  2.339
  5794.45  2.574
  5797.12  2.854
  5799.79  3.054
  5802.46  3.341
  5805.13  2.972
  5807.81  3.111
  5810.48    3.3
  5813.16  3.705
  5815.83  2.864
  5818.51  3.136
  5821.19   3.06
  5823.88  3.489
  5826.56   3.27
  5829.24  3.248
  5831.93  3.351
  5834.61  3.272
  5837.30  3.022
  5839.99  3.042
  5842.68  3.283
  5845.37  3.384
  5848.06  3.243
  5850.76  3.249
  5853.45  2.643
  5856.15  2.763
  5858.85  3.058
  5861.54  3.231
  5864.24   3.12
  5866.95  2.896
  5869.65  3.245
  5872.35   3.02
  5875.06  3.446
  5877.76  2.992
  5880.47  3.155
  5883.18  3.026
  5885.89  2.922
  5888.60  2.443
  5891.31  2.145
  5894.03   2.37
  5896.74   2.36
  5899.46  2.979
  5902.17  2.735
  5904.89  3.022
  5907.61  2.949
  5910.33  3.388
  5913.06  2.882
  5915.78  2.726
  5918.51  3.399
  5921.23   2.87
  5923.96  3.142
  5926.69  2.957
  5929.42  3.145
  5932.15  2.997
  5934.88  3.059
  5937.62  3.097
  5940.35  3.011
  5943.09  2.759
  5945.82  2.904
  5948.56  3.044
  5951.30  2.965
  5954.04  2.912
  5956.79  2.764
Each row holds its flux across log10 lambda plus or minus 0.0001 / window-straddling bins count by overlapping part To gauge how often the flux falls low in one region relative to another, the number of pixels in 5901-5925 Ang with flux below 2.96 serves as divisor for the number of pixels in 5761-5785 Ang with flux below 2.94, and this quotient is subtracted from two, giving 1.00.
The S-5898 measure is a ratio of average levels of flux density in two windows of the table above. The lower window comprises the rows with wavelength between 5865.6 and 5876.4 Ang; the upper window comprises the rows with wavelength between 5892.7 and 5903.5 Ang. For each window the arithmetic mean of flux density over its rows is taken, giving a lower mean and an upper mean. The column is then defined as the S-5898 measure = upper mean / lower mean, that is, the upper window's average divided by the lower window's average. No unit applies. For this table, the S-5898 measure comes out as 0.83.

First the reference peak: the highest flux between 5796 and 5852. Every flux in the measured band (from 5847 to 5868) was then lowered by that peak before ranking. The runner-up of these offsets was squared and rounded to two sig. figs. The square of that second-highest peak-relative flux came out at 0.21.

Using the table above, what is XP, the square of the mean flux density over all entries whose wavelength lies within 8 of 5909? 8.7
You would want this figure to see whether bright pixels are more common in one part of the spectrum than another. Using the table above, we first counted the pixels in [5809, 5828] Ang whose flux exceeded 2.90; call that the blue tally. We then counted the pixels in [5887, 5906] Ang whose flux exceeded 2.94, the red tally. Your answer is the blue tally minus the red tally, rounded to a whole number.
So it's 4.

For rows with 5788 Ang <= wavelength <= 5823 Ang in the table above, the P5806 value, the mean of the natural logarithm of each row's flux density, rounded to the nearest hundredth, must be 1.10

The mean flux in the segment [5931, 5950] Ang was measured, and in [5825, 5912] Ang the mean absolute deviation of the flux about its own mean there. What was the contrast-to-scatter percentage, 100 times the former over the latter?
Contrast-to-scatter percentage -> 1222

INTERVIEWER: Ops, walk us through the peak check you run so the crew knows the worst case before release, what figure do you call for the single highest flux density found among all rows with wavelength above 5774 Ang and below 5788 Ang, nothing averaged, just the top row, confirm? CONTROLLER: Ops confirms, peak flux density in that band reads 3.414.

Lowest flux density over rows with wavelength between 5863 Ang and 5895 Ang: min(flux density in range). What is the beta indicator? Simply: 2.145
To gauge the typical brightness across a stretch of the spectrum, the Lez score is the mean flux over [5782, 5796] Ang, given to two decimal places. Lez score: 2.78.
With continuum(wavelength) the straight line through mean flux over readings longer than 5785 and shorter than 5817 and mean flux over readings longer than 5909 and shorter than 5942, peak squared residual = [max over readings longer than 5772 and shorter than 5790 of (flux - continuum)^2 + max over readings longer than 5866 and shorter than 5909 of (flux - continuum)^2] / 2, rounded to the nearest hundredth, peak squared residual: 0.49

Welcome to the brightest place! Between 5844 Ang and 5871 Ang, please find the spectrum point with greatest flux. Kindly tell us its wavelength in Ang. 5845.37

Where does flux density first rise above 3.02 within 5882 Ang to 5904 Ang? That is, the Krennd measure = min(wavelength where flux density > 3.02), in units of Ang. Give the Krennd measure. 5883.18 Ang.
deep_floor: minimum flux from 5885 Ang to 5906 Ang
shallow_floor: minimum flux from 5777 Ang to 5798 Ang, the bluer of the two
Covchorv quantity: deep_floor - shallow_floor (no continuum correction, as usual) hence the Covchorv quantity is -0.19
